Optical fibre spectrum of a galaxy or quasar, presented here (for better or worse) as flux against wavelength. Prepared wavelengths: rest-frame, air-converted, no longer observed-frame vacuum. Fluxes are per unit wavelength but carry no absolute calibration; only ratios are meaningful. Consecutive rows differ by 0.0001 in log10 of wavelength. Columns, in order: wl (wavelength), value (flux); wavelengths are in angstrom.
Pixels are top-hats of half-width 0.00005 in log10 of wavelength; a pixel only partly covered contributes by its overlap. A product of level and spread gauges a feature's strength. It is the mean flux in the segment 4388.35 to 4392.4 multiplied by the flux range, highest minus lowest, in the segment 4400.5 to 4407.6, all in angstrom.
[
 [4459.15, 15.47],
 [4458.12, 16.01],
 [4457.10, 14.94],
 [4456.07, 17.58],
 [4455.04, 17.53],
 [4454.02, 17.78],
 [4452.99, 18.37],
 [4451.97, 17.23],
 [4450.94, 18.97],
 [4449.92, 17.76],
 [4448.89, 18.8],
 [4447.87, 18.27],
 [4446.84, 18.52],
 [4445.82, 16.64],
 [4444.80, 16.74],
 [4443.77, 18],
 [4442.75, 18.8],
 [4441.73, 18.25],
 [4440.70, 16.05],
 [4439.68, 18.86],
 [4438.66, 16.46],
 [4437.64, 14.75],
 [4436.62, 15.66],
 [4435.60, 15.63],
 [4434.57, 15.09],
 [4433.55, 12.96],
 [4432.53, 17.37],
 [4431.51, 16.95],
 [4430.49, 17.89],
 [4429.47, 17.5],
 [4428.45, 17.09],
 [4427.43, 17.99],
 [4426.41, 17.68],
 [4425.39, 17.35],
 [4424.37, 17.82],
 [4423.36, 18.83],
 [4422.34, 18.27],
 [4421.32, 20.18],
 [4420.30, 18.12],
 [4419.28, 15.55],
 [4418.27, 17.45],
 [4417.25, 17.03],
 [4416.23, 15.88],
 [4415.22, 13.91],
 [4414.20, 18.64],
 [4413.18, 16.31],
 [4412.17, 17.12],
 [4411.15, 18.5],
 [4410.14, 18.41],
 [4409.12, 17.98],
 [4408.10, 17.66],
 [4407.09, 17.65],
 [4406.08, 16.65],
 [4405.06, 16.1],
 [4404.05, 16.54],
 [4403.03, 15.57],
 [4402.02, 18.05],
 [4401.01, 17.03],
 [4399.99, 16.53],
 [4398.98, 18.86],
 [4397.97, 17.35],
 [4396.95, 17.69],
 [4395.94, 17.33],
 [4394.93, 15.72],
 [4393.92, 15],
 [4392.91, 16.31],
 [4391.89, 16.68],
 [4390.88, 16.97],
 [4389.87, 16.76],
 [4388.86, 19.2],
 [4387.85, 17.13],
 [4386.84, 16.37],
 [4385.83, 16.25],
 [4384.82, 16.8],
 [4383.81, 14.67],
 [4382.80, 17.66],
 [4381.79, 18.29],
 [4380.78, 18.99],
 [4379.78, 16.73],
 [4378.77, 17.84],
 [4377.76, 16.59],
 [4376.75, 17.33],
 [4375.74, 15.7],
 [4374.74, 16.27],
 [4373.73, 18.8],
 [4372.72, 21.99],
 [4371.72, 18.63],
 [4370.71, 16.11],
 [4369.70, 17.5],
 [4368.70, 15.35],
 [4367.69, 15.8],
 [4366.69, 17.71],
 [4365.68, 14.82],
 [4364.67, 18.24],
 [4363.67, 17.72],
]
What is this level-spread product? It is 43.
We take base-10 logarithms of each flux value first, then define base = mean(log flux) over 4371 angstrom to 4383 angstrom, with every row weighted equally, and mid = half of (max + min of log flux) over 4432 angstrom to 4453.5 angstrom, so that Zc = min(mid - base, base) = -0.056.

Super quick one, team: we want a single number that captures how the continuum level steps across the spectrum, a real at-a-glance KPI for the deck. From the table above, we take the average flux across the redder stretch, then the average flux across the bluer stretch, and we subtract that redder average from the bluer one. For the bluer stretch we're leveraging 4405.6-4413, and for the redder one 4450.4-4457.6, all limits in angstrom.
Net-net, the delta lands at 0.2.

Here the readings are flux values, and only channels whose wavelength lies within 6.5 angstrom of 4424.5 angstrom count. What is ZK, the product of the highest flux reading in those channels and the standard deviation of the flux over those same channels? 20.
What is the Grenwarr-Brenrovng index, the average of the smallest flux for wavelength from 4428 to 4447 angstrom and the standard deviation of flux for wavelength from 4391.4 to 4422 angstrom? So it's 7.1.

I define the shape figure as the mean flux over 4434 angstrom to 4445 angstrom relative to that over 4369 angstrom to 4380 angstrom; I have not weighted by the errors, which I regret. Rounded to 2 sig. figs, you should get 0.95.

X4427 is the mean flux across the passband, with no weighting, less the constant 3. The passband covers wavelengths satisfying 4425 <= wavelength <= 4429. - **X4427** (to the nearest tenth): 14.5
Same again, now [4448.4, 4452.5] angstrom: 15.2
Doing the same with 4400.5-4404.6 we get 13.8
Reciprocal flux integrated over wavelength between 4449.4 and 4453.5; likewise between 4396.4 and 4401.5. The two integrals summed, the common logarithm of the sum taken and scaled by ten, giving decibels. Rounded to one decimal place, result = -2.9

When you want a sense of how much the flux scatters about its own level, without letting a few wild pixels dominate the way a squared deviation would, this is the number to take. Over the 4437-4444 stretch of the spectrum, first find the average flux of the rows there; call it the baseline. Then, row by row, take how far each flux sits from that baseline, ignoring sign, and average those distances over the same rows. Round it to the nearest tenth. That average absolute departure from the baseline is 1.3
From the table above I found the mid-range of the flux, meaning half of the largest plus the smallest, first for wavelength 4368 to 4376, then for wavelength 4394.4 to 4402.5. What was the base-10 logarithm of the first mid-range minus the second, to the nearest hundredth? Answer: 0.14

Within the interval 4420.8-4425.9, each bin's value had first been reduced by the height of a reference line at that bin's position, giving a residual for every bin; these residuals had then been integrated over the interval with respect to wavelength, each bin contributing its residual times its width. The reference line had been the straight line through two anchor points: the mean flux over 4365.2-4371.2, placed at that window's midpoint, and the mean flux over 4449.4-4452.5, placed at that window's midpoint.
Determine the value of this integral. 6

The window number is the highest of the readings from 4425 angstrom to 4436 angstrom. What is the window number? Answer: 17.99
